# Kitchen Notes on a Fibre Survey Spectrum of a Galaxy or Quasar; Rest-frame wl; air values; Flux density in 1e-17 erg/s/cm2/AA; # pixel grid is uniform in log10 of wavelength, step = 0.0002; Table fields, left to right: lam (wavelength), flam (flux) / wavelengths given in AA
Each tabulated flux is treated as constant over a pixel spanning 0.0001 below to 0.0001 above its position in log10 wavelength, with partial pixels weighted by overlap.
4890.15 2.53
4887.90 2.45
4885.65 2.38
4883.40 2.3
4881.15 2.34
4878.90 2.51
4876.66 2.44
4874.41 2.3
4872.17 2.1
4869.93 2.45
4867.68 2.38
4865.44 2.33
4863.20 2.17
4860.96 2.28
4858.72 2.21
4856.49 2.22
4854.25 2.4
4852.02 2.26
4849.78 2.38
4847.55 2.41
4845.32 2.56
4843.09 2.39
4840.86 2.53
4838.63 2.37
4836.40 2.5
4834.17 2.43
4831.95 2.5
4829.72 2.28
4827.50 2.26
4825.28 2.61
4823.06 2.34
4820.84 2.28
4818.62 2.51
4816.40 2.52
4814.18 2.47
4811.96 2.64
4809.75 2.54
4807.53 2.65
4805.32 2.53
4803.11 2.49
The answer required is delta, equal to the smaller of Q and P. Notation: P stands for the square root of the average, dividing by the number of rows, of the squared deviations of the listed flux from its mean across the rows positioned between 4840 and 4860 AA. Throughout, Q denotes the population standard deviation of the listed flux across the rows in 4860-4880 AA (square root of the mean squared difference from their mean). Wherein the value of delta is 0.118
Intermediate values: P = 0.118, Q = 0.13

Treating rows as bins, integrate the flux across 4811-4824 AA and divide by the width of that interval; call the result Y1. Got 2.46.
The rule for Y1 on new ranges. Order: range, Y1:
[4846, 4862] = 2.32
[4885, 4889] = 2.42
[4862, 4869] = 2.30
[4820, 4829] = 2.37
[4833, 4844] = 2.45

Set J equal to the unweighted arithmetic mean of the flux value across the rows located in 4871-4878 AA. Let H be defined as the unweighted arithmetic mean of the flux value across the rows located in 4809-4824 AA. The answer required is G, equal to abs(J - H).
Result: 0.191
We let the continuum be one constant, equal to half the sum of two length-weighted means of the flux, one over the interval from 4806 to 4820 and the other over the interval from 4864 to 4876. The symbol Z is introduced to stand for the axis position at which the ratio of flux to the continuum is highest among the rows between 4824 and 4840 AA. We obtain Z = 4825.28 AA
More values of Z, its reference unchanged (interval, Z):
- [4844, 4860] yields 4845.32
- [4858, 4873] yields 4869.93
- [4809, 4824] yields 4811.96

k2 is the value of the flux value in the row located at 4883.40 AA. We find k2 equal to 2.3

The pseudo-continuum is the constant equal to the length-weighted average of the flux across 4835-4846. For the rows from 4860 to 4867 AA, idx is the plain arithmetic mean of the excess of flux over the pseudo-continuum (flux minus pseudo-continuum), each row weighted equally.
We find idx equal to -0.20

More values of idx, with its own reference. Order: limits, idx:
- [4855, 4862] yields -0.23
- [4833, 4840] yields -0.03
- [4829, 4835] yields -0.06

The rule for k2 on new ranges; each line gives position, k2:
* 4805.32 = 2.53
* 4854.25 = 2.4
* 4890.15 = 2.53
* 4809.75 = 2.54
